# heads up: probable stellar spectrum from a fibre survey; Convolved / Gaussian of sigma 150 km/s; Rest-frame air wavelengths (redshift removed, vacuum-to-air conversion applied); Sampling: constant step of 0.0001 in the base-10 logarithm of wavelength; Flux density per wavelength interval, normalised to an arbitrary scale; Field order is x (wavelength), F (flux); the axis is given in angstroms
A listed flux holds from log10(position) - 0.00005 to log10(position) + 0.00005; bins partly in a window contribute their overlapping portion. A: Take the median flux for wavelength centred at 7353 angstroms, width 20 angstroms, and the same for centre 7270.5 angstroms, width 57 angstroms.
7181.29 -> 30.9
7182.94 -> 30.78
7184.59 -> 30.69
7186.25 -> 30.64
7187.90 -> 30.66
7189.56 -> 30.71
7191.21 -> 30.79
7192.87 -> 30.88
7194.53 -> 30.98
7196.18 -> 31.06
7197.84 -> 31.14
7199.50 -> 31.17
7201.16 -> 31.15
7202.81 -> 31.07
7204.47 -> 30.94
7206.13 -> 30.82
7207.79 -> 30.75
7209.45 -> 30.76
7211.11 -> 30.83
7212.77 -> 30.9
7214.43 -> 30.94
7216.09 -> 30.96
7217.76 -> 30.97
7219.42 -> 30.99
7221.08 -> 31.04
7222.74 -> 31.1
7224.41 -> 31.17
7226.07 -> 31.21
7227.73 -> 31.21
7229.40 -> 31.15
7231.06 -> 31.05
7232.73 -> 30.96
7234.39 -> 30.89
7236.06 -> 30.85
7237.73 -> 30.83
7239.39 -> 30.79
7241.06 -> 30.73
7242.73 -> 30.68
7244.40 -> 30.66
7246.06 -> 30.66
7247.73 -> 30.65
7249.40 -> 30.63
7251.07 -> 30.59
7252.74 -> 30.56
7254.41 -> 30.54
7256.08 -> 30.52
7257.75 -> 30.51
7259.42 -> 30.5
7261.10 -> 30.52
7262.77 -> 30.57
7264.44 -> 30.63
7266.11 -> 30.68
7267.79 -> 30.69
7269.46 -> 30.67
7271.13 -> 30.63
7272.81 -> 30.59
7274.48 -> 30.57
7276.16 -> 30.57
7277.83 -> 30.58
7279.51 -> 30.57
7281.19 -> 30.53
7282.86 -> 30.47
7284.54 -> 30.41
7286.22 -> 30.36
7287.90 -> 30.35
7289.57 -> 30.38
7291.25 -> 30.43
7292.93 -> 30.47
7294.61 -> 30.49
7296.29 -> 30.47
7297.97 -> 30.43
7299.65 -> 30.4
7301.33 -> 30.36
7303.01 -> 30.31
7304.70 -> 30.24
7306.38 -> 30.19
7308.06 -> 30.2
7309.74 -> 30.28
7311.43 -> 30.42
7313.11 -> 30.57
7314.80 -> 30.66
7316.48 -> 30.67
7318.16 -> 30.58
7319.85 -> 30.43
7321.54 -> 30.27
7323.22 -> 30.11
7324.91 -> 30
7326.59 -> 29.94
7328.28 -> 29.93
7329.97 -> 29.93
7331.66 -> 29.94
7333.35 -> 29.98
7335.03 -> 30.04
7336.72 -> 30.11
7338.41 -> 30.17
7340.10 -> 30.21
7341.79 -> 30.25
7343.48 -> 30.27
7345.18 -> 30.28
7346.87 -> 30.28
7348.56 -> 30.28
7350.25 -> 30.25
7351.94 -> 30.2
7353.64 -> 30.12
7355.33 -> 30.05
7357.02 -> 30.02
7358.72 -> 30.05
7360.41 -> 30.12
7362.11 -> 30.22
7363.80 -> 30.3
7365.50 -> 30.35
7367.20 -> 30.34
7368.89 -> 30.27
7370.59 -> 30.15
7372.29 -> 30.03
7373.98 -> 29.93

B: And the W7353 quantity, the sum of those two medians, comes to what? 60.8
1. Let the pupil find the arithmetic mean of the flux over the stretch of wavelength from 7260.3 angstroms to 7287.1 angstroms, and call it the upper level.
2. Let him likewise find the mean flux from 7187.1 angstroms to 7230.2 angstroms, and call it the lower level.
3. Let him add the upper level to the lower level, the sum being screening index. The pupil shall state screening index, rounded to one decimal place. 61.5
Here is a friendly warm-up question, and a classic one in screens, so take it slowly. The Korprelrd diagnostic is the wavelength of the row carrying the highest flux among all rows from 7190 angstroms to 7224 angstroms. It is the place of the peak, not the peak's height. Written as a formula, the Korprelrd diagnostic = 7199.50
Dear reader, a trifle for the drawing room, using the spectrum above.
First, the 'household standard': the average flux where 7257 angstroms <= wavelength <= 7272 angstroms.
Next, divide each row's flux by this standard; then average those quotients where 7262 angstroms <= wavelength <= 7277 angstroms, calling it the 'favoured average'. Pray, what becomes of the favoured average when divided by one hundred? 0.0100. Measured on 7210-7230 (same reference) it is 0.0101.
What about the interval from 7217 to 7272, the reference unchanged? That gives 0.0101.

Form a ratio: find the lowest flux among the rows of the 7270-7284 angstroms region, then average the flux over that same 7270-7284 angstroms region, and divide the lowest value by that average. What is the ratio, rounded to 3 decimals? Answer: 0.997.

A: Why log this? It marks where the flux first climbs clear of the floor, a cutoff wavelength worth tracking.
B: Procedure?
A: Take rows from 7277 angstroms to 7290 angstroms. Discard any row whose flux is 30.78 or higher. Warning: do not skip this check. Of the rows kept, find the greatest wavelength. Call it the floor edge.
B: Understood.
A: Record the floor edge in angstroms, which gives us 7289.57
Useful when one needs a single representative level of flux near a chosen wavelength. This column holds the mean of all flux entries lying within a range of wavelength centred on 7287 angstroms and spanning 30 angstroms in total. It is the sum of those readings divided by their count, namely 30.5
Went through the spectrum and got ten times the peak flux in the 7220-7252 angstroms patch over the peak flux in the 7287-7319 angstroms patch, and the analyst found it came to 10.2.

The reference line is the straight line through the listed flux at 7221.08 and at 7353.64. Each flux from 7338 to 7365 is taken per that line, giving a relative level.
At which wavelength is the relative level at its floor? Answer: 7357.02 angstroms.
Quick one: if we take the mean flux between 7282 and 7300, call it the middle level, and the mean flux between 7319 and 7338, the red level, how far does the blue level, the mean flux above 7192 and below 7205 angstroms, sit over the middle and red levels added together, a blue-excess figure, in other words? -29.4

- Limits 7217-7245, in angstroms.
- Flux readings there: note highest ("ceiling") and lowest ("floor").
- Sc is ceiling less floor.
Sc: 0.55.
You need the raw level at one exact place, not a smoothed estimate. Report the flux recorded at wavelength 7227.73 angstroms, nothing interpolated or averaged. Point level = 31.21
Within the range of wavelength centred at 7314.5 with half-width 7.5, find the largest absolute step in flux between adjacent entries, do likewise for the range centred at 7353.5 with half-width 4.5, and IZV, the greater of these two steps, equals 0.160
